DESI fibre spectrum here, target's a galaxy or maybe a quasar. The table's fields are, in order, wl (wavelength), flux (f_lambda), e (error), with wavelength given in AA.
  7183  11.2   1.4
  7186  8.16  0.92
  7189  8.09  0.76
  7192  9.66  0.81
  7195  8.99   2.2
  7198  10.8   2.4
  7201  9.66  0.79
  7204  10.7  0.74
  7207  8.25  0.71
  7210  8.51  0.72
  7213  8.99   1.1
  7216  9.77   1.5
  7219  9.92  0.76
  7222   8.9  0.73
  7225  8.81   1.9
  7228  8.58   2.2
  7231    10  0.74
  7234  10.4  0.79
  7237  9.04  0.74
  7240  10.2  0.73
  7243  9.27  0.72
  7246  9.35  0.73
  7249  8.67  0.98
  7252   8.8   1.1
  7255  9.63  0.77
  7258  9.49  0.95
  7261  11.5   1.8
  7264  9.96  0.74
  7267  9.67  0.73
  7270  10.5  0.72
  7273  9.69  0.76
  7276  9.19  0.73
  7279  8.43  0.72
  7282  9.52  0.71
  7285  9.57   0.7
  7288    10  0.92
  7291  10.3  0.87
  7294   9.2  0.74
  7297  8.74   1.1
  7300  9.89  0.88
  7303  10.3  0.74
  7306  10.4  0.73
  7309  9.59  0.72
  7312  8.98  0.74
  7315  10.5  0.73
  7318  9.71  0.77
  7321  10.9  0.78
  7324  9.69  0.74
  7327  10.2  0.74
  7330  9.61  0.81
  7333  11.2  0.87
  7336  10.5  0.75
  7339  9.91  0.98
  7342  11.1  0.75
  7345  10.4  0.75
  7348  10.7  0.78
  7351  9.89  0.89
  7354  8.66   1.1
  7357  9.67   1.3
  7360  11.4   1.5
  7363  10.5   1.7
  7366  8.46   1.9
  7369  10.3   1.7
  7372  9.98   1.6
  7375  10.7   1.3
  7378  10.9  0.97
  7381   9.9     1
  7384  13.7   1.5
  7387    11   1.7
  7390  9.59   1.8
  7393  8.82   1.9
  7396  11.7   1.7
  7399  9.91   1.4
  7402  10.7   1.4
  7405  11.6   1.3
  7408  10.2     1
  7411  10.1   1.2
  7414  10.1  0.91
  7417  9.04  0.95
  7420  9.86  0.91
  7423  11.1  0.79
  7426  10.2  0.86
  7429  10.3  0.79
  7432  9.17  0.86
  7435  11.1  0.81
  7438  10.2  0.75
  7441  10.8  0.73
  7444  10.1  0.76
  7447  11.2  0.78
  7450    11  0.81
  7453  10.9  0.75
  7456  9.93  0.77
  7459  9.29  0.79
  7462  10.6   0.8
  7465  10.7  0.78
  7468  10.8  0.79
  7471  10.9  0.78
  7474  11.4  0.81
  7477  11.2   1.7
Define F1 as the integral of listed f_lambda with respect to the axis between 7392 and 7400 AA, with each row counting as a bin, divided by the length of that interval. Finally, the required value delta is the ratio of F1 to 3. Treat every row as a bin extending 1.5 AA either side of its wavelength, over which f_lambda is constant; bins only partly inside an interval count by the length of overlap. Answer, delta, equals 3.41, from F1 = 10.2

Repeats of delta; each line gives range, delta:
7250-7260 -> 3.13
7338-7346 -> 3.50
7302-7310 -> 3.37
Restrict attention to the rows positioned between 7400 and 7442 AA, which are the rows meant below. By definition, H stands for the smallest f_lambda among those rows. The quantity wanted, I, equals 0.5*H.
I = 4.52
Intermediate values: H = 9.04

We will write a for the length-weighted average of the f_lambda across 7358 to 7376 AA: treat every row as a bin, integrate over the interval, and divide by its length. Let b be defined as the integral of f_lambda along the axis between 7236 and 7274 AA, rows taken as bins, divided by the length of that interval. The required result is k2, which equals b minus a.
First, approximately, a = 10.2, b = 9.7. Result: -0.51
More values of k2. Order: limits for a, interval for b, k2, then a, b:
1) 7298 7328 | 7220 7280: -0.48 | 10.0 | 9.5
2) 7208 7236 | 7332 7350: 1.30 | 9.3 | 10.6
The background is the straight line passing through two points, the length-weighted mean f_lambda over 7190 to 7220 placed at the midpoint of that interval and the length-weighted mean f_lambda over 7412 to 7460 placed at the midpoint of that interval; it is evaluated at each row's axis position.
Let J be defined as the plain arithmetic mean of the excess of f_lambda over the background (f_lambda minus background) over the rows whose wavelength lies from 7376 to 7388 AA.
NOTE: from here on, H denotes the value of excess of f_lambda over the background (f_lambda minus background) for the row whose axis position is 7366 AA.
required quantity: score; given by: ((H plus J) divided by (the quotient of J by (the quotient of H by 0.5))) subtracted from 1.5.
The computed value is 0.8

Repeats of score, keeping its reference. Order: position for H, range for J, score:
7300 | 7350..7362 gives 1.5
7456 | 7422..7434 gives 8.5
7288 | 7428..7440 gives 2.4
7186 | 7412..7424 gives 20.8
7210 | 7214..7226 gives 13.7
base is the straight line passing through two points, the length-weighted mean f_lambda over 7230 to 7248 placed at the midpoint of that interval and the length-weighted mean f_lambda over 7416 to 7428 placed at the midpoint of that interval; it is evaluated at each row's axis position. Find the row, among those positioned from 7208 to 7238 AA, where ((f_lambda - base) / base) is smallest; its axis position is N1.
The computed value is 7210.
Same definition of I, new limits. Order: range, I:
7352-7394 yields 4.23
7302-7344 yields 4.49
